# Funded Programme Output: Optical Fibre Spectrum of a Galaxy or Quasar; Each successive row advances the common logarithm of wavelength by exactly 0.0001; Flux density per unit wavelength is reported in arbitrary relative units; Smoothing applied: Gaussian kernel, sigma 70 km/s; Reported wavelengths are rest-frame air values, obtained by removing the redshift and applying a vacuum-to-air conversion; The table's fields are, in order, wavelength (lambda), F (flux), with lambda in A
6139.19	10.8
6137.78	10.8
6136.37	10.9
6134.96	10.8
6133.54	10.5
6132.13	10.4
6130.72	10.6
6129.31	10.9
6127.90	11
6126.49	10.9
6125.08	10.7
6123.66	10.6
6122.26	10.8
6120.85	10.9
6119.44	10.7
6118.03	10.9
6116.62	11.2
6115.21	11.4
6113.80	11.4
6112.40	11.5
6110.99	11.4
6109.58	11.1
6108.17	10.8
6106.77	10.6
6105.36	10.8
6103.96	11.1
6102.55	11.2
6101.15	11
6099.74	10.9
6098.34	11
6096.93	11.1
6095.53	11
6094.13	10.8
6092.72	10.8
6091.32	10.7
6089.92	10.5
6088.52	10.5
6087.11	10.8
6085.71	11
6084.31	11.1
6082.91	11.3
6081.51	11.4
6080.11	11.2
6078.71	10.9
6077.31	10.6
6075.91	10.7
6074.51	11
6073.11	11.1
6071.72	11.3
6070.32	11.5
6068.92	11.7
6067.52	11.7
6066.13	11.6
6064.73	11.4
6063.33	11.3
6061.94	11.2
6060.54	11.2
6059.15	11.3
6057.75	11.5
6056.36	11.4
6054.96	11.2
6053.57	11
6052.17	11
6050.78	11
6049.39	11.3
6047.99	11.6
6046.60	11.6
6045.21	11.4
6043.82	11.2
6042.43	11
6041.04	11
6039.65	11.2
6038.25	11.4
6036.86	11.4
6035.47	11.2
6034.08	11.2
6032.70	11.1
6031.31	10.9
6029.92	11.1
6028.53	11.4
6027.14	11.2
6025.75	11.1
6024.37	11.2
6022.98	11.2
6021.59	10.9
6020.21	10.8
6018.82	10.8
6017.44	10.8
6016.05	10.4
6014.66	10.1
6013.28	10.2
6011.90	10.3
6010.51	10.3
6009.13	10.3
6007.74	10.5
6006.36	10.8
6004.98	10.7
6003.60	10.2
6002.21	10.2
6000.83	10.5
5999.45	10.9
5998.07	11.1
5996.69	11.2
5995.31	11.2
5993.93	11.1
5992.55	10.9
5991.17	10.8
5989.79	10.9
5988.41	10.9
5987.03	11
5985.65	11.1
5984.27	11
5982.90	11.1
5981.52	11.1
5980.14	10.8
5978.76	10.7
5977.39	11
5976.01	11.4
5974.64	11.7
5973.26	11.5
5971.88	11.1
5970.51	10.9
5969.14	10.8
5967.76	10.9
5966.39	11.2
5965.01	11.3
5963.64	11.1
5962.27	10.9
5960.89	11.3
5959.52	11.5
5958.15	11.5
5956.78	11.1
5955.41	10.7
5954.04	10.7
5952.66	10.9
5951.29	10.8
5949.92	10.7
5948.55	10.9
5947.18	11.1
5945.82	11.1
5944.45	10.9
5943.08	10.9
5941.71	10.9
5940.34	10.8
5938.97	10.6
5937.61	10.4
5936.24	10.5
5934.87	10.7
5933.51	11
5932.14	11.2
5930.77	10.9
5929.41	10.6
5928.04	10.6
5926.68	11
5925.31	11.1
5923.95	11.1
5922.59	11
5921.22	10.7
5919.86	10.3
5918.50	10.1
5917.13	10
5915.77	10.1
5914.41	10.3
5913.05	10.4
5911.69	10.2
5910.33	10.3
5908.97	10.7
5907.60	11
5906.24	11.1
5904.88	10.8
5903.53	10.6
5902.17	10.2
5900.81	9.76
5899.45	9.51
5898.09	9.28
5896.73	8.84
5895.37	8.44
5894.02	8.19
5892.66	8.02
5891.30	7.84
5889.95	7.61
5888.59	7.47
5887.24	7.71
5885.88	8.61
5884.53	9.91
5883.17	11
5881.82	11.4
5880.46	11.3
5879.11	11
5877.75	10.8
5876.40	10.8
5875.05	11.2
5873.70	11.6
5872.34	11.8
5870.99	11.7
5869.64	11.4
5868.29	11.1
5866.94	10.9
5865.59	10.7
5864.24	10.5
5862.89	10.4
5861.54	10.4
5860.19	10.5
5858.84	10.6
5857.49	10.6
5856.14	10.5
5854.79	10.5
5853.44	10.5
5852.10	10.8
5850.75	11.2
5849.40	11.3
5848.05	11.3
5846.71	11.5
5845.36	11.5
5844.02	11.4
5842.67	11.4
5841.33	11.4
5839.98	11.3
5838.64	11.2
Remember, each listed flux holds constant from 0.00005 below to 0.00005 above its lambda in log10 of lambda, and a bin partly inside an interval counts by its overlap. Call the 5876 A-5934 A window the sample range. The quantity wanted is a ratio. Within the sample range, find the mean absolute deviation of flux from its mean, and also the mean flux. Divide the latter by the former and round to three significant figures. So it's 11.0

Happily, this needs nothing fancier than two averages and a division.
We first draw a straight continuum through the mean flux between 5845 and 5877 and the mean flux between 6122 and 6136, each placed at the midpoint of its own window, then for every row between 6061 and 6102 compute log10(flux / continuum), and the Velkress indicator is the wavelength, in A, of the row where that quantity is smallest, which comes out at 6088.52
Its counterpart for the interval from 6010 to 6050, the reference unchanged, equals 6014.66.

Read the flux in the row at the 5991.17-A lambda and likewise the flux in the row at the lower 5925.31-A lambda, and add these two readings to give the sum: 21.9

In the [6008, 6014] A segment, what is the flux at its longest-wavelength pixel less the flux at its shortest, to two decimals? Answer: -0.10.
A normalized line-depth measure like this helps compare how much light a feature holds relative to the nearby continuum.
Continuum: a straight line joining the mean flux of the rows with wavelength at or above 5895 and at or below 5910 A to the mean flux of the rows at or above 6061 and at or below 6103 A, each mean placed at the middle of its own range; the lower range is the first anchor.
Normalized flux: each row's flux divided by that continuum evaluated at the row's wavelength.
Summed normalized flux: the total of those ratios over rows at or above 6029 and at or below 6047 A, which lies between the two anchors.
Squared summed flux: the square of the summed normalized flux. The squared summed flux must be 181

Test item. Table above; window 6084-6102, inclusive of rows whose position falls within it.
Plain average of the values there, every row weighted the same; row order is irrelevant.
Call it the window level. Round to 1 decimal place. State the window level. 10.9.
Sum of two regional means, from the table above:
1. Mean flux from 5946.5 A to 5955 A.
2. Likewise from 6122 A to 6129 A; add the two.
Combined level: 21.65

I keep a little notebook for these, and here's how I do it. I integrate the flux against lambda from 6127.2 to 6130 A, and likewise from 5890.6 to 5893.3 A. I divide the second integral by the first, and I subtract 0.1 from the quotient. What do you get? 0.60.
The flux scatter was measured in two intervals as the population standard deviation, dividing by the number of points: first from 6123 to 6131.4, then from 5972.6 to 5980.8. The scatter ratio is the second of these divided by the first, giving 2.36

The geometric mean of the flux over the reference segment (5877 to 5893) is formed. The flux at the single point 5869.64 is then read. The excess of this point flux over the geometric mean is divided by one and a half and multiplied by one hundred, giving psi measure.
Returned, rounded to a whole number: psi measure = 143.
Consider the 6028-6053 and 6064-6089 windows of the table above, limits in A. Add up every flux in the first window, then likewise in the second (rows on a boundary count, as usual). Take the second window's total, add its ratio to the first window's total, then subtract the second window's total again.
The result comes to 0.99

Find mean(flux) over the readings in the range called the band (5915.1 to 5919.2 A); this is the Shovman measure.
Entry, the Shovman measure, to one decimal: 10.1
